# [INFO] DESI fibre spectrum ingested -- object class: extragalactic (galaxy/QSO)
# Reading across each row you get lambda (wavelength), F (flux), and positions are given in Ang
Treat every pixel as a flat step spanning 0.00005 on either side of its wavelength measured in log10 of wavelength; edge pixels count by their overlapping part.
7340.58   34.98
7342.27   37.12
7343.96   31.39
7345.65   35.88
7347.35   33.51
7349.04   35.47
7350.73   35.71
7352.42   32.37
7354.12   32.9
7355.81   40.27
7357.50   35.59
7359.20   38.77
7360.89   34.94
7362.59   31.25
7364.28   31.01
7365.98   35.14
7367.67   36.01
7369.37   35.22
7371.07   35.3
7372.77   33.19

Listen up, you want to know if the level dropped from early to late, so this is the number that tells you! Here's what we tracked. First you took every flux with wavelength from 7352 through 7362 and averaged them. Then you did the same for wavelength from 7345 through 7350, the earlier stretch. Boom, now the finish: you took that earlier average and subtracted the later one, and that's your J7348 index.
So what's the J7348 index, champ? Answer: -0.9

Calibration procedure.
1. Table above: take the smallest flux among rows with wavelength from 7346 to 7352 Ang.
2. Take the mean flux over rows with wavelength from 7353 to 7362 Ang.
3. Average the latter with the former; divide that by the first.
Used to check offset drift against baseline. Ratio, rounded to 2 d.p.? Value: 1.04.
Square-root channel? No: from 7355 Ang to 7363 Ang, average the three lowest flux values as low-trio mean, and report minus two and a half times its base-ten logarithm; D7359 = -3.83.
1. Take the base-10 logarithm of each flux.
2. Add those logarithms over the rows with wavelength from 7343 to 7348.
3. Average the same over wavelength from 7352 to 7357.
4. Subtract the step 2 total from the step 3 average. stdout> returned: -3.03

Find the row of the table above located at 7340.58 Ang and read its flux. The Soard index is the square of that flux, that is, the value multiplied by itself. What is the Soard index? 1224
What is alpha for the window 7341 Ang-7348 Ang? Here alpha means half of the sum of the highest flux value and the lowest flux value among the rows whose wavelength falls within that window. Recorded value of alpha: 34.3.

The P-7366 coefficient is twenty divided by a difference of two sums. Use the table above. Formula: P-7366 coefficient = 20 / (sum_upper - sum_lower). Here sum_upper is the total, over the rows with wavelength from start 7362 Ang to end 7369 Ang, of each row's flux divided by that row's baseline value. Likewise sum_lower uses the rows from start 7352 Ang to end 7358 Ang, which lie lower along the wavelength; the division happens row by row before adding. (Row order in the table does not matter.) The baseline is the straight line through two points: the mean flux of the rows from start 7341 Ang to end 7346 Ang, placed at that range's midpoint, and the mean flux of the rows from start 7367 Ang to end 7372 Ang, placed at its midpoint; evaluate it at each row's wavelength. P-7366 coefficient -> -80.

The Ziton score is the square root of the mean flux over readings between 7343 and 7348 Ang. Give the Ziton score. 5.80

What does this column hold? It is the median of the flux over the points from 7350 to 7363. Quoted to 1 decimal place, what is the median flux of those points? 35.3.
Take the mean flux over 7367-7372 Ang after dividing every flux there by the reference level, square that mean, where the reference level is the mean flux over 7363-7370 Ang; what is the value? 1.07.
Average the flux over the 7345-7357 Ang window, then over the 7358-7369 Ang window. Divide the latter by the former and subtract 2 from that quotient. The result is -1.02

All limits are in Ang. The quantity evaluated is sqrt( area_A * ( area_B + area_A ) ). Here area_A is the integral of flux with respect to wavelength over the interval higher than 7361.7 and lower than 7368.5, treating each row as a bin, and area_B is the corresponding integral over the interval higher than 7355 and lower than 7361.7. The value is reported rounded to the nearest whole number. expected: 329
